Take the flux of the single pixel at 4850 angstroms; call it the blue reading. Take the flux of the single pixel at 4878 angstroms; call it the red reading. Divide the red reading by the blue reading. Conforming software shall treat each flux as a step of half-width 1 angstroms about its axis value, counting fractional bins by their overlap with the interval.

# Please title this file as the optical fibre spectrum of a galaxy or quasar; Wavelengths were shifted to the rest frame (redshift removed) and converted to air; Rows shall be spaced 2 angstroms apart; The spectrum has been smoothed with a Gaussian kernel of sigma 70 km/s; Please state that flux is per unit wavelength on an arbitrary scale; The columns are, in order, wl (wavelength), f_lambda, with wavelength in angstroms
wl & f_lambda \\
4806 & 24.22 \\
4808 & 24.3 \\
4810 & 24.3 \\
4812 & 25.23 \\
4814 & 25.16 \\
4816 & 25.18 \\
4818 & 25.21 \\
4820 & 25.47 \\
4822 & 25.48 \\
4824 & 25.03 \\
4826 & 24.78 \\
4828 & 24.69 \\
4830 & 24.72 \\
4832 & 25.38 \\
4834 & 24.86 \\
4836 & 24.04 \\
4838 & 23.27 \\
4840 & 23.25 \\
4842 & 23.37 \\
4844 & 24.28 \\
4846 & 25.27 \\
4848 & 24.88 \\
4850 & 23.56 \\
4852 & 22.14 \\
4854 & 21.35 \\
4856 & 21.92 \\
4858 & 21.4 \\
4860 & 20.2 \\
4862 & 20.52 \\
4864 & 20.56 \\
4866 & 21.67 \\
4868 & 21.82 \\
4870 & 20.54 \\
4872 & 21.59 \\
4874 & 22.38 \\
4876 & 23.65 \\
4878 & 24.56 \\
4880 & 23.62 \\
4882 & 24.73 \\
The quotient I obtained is 1.04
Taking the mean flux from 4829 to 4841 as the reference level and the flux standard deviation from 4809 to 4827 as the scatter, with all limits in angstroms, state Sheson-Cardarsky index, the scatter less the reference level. -23.9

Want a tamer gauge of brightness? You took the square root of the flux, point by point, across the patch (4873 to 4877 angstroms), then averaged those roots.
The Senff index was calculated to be 4.8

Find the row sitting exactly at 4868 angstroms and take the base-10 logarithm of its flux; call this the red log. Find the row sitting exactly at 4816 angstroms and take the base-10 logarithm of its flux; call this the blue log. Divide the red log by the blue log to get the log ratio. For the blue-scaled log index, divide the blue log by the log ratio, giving 1.47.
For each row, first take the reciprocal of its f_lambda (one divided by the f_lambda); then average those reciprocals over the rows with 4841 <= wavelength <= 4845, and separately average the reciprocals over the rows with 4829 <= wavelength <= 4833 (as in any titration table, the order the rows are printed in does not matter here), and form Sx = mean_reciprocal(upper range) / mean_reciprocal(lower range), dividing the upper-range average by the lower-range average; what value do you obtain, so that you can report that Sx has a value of 1.05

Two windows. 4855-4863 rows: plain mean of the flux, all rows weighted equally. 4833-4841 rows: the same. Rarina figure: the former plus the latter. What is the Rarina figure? 44.9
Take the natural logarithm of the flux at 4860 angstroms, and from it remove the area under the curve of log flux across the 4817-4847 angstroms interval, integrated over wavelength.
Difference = -93.07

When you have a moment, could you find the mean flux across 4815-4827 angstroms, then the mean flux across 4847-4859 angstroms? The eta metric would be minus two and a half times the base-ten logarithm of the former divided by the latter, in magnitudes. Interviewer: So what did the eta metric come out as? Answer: -0.121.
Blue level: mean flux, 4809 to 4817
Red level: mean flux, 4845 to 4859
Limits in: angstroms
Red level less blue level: -2.04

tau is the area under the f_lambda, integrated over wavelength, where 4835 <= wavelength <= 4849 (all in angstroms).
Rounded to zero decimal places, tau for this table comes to 337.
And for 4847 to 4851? 97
